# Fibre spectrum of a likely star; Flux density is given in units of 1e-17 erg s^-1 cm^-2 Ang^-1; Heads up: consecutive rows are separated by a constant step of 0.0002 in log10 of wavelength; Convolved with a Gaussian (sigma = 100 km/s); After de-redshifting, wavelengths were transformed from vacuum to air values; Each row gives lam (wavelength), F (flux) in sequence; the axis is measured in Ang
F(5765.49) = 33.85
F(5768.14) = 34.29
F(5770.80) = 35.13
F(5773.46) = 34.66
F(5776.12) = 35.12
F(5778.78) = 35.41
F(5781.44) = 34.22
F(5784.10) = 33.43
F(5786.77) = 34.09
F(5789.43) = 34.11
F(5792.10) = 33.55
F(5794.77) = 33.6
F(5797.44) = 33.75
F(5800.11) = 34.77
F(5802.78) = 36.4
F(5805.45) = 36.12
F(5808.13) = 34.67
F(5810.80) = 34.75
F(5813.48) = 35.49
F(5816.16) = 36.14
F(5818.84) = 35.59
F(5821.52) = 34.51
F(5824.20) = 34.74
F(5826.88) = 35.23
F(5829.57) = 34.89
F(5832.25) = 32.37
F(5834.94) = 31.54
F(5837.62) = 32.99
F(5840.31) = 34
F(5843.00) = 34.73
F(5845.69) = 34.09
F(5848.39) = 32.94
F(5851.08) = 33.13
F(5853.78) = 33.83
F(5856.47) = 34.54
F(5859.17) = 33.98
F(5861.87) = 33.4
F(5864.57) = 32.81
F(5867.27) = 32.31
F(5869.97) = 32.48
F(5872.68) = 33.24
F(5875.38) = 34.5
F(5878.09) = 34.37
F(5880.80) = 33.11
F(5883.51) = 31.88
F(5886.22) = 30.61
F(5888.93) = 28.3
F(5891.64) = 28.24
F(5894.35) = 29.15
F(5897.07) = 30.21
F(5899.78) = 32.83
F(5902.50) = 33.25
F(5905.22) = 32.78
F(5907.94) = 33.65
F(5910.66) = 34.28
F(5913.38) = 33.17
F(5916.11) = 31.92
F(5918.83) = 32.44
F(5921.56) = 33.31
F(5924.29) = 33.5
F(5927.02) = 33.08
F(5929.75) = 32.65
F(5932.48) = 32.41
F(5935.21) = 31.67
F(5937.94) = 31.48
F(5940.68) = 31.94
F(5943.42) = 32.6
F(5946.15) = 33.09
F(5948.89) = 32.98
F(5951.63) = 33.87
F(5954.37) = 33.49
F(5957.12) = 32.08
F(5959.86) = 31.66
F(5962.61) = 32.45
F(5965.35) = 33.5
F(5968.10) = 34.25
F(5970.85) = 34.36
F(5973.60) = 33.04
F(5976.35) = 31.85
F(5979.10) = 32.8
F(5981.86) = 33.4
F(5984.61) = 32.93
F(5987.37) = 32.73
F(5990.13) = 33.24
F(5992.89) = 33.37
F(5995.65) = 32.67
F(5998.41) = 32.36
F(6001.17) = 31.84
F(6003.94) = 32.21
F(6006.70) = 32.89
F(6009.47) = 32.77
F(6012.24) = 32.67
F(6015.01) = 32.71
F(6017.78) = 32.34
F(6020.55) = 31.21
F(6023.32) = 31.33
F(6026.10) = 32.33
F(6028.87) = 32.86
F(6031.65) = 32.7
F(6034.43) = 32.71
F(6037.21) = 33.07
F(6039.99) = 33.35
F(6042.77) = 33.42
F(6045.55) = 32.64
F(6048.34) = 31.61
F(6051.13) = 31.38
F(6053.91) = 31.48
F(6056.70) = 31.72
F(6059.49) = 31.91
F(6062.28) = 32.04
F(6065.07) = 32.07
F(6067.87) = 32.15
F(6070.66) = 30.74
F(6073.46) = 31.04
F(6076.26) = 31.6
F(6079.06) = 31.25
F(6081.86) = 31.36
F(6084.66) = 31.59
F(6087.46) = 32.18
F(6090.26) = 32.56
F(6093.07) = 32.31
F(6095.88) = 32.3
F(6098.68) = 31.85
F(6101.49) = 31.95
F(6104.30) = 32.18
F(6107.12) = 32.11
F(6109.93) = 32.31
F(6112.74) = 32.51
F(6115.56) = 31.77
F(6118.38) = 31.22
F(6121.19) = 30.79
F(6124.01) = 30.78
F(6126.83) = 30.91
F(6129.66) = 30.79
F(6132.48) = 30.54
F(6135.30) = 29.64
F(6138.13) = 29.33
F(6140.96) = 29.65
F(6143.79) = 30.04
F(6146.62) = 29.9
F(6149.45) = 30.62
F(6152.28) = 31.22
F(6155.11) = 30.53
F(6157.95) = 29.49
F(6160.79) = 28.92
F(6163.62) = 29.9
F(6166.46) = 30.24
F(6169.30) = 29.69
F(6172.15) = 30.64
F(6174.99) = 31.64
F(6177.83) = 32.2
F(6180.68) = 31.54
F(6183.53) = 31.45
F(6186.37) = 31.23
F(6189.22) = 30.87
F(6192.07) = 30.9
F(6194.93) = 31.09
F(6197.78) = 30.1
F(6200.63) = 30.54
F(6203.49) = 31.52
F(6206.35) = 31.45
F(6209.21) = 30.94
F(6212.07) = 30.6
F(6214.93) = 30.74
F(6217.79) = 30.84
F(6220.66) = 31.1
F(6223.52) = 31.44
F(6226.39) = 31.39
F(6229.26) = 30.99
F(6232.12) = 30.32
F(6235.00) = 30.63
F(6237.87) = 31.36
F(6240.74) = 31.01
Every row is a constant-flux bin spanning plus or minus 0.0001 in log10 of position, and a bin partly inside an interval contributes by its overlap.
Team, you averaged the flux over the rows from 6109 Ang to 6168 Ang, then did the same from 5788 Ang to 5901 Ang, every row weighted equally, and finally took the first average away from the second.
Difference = 2.9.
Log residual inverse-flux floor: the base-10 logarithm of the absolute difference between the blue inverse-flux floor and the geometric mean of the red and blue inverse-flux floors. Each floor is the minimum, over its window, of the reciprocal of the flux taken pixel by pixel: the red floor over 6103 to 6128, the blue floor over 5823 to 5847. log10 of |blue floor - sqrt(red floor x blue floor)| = -2.93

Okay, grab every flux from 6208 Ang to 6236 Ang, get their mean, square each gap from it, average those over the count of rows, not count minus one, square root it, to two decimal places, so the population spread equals 0.33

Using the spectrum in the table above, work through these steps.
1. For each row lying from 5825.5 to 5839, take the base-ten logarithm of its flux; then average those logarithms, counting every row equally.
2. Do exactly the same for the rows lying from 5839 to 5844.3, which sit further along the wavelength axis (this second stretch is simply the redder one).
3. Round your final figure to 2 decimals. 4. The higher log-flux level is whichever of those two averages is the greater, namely 1.54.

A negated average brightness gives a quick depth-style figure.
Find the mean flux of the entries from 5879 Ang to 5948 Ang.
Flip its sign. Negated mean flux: -32.1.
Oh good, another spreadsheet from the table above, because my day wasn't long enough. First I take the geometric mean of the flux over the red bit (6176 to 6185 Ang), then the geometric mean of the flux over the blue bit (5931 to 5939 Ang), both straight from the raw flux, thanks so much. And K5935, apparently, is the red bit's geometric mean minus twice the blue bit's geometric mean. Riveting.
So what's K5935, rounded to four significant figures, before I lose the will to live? -31.97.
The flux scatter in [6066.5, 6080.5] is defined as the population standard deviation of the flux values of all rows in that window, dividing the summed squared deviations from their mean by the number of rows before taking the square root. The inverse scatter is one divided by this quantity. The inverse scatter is 2.1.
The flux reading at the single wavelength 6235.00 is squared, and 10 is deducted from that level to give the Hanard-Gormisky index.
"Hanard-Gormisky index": 928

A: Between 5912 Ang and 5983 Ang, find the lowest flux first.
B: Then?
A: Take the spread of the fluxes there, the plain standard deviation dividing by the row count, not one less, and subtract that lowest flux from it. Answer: -30.7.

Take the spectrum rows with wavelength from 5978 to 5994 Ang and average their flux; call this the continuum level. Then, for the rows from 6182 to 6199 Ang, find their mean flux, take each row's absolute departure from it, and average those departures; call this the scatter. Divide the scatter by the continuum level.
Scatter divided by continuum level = 0.010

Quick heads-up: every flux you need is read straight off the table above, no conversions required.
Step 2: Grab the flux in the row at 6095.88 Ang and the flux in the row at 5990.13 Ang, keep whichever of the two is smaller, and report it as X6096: 32.3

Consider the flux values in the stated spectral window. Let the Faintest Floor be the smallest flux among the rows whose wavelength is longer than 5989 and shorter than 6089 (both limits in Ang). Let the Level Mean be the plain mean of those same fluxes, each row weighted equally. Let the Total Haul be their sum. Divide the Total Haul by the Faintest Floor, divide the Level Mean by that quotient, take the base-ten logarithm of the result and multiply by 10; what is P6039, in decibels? -1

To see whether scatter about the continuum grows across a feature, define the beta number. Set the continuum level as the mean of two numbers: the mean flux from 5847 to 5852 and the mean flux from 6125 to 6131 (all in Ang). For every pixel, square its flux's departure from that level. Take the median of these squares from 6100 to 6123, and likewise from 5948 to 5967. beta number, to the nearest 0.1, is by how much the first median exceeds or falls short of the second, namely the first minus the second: -1.0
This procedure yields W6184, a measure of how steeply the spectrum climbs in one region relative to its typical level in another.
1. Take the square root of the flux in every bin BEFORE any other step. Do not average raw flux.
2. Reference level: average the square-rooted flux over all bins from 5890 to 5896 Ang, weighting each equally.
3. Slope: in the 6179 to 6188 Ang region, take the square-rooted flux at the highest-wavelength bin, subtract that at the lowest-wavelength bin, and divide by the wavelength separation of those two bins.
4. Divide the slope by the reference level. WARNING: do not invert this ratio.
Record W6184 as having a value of -0.0009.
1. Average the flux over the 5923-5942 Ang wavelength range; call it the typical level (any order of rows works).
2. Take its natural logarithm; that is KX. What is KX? 3.478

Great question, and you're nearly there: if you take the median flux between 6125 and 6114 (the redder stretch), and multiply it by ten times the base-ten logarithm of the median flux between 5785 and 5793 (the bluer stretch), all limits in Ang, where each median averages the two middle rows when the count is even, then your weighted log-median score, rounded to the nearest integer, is 475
